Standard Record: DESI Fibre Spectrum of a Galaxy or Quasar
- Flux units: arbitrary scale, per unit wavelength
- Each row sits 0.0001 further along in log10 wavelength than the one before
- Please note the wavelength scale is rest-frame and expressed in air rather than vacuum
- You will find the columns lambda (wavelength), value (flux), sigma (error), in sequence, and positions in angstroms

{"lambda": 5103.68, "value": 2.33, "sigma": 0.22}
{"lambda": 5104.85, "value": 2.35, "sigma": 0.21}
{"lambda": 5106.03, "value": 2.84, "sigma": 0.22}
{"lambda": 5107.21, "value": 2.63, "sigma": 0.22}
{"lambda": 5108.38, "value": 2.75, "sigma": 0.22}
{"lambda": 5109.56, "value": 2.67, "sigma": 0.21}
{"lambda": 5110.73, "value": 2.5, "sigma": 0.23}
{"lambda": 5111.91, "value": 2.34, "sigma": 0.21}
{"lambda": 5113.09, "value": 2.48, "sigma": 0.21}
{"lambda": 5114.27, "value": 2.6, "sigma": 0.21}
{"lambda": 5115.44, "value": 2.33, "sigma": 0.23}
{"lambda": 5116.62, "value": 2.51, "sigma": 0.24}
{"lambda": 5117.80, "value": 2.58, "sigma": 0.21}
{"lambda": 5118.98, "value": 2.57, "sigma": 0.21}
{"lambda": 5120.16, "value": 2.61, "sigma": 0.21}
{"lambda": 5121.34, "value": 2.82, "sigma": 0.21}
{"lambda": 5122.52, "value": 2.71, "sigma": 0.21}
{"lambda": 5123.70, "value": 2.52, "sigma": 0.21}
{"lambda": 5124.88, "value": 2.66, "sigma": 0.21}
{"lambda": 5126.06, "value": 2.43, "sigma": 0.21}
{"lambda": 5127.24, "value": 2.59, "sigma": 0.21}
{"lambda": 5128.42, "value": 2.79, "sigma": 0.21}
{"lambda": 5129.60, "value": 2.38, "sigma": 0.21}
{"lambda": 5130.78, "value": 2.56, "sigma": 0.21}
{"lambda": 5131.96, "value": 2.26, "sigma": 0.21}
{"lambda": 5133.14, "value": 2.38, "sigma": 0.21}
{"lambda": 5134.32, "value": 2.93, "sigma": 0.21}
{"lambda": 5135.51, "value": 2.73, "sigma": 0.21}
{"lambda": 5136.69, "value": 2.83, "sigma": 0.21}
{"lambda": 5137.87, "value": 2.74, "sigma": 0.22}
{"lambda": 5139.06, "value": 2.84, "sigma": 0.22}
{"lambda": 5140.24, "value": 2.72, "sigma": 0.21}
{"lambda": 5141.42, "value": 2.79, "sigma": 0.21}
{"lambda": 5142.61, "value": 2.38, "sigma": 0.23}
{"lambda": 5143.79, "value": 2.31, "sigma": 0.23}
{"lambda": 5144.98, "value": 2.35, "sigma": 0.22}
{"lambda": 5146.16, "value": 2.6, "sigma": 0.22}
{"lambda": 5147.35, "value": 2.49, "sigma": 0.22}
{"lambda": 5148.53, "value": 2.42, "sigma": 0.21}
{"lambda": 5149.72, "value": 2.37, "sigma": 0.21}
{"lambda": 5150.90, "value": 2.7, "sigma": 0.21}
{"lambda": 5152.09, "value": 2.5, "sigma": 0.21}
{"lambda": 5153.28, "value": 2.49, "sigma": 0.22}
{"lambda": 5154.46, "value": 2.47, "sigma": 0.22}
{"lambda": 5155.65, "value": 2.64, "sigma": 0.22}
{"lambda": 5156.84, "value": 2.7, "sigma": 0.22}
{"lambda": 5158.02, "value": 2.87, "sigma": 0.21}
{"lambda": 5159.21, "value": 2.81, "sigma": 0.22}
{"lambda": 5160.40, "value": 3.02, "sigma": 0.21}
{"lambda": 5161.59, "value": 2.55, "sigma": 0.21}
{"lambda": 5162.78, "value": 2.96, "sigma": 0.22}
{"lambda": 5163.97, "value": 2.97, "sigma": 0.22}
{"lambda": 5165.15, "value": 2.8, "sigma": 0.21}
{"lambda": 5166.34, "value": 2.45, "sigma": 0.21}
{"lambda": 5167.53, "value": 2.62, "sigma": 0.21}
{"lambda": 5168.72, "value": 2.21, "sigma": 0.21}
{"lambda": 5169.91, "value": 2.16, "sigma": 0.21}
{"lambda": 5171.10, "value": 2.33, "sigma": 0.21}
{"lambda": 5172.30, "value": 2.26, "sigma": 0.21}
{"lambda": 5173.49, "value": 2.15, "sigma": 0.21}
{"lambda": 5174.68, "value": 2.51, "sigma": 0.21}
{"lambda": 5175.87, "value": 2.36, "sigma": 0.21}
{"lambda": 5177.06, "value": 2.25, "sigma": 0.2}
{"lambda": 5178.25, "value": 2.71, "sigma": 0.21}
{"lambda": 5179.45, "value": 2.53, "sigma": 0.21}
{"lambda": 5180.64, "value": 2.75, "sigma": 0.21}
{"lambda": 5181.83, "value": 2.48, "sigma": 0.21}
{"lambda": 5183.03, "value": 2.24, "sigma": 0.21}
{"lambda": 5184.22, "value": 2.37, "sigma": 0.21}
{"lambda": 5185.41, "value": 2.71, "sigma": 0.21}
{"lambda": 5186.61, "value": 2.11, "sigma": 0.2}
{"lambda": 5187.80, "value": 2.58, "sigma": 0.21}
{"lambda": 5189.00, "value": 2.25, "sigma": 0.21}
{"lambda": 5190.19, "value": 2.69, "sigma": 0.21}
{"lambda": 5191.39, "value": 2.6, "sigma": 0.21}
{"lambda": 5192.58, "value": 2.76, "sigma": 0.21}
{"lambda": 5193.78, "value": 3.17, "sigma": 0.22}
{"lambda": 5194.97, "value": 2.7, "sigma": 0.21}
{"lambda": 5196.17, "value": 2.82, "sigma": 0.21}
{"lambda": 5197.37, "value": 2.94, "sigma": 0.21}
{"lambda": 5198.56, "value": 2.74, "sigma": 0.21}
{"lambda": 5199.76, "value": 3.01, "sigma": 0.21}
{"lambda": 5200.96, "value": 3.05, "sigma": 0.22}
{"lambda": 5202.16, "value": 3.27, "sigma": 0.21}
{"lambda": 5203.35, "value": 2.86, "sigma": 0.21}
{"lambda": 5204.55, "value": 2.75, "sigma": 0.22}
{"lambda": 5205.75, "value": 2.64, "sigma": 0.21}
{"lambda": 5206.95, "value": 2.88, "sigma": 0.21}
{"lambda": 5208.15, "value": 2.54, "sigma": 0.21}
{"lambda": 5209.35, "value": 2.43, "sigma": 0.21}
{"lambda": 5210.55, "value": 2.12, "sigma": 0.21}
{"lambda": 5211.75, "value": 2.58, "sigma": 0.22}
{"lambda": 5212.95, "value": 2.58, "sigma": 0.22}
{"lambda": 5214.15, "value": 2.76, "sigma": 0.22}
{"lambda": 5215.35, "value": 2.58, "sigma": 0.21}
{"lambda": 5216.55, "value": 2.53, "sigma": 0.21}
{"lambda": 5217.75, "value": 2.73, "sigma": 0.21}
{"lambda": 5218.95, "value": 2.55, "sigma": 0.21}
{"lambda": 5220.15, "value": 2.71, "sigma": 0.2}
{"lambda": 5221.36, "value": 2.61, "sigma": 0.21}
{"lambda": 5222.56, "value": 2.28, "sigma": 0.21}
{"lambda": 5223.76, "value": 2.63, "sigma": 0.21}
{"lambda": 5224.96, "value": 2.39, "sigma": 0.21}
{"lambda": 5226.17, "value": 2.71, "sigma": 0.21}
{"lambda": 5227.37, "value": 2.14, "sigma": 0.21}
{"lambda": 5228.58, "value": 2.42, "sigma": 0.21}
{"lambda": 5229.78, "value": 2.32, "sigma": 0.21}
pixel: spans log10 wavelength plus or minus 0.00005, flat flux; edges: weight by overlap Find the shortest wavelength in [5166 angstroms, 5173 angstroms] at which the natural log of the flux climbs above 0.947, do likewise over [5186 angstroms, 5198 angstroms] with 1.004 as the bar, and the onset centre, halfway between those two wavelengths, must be 5180.1 angstroms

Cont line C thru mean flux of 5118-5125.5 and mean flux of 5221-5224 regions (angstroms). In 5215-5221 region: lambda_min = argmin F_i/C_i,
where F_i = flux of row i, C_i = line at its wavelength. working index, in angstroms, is 5216.55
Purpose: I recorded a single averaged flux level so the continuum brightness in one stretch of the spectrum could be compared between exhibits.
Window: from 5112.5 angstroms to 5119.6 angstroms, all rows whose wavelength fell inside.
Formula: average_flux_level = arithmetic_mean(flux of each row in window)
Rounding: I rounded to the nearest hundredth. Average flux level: 2.51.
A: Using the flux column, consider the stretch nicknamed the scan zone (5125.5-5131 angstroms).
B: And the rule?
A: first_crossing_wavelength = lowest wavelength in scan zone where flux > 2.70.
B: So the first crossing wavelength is 5128.42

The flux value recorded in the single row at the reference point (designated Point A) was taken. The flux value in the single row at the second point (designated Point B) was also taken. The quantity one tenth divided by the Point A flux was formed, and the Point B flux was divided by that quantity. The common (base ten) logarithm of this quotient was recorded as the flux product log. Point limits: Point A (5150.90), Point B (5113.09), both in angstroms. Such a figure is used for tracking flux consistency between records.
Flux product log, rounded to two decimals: 1.83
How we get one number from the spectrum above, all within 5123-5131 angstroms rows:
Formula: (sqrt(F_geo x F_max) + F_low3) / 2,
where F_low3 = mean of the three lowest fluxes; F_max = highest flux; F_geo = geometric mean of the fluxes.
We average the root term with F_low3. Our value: 2.56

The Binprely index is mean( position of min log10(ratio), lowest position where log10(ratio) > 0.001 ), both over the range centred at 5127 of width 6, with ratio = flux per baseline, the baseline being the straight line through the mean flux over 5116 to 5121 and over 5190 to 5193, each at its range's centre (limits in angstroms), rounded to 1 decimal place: 5127.2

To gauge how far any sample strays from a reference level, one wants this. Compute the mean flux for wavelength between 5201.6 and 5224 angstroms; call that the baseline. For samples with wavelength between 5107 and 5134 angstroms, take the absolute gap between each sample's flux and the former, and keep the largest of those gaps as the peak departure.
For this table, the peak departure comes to 0.37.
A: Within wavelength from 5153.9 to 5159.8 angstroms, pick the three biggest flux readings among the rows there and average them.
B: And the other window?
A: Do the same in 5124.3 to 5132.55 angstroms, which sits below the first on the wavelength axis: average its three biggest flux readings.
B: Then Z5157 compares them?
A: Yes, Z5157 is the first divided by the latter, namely 1.04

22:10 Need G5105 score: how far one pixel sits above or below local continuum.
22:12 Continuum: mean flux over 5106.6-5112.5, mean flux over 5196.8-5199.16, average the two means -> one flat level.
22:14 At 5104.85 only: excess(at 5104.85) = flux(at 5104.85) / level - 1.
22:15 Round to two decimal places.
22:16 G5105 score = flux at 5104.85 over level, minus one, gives -0.13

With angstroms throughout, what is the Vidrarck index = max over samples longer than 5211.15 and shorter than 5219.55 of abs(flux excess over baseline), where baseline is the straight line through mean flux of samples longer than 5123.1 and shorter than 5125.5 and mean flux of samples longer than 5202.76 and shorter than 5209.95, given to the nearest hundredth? 0.16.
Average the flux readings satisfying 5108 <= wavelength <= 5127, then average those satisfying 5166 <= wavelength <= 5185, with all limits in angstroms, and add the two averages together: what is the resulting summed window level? 4.97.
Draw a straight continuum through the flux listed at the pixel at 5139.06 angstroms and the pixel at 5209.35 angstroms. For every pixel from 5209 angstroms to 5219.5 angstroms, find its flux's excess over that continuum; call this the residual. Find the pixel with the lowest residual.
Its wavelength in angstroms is 5210.55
